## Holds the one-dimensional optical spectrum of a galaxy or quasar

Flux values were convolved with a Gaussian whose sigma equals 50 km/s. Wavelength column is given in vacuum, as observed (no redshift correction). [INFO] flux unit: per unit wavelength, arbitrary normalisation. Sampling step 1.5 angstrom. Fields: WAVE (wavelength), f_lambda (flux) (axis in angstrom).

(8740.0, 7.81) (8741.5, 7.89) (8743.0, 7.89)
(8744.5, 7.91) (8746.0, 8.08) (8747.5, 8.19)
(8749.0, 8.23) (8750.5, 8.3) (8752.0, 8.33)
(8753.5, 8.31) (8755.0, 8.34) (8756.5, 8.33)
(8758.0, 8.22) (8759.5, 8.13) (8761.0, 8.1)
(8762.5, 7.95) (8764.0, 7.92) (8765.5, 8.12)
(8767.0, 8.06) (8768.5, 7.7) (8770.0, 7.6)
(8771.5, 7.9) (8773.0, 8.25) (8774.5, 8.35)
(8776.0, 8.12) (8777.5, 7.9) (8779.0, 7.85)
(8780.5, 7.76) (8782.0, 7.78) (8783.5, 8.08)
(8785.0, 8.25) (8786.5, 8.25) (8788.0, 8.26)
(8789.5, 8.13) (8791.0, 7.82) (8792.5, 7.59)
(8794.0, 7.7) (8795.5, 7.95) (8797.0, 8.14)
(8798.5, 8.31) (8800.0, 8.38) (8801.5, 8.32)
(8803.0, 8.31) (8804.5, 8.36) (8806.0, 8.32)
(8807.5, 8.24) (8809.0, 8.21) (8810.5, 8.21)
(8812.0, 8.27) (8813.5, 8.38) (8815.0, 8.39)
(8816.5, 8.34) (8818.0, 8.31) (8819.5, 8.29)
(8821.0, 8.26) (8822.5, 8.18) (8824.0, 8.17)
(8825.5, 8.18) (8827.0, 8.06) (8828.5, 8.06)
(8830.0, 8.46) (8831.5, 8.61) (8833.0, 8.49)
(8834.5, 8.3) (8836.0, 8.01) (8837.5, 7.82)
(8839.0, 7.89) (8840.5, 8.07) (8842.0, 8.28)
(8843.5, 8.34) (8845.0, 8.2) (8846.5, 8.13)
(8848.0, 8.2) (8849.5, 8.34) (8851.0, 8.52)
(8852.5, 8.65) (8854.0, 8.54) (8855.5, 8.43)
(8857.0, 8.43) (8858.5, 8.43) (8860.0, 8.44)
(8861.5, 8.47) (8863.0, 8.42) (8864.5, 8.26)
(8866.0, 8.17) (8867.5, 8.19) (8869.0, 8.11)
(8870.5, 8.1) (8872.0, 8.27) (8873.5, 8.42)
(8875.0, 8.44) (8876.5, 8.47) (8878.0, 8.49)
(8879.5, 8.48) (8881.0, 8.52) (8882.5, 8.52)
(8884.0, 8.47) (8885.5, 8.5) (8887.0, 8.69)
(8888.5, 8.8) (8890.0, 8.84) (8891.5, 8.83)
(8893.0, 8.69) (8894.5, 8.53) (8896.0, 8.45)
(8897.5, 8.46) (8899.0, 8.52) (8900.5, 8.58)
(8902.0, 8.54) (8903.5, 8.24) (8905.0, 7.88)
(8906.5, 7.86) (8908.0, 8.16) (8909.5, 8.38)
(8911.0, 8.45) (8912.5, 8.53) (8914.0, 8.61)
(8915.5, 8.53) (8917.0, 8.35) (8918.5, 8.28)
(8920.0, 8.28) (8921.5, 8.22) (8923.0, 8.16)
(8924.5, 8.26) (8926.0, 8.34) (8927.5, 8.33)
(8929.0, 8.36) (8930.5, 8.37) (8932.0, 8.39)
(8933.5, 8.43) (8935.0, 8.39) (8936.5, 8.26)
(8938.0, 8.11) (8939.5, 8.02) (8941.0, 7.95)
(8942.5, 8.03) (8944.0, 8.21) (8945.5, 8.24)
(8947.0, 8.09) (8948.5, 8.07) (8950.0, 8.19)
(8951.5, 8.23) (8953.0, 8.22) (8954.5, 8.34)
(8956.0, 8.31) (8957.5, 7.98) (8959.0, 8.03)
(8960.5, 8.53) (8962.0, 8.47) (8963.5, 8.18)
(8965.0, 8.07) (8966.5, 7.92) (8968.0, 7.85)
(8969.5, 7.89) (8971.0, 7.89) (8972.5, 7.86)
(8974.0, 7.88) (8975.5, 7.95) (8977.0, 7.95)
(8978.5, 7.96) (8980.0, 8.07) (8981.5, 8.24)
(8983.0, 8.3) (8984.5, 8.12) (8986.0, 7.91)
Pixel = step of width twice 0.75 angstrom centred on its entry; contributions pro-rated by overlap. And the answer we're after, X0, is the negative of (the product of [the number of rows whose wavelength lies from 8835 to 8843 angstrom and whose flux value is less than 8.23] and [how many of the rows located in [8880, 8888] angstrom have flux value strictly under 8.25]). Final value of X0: 0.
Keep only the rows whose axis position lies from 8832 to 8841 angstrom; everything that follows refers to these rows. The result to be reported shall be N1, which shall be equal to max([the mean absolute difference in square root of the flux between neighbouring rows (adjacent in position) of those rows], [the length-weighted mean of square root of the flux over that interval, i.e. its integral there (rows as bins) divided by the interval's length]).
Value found 2.85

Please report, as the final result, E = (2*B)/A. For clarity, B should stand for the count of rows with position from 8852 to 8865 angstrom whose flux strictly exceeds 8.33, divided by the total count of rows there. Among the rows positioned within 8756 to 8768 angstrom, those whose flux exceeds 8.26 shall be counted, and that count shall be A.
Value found 1.78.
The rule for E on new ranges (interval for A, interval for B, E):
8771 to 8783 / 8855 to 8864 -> 2.00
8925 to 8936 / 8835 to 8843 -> 0.00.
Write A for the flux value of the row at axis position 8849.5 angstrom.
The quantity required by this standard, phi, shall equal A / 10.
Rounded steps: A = 8.34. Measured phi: 0.834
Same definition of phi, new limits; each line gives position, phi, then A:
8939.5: 0.802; 8.02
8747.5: 0.819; 8.19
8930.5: 0.837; 8.37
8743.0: 0.789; 7.89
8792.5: 0.759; 7.59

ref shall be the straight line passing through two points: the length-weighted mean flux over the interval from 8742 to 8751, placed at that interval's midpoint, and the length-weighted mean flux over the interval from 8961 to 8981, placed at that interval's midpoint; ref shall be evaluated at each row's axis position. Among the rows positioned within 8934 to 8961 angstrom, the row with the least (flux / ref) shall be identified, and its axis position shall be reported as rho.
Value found 8941.0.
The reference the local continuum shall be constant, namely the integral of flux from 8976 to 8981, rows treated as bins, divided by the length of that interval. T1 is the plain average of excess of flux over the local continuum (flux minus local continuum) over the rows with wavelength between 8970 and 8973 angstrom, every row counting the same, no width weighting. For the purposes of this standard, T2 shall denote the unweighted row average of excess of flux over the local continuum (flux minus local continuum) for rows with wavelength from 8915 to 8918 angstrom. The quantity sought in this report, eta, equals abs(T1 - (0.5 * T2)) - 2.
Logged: -1.65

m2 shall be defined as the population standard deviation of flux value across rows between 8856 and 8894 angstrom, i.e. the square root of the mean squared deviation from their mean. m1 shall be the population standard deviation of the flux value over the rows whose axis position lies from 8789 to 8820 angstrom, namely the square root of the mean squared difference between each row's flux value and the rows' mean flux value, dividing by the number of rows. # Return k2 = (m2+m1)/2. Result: 0.213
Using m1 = 0.22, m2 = 0.20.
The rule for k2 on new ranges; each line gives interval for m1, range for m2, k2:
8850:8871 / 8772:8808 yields 0.201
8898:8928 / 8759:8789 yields 0.205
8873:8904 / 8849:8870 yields 0.146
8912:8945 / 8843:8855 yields 0.170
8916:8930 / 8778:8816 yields 0.150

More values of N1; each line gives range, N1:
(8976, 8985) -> 2.85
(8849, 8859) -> 2.91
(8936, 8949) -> 2.85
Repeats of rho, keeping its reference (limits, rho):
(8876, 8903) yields 8896.0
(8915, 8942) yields 8941.0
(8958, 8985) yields 8968.0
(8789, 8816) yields 8792.5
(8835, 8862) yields 8837.5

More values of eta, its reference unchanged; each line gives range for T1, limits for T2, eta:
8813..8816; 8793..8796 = -1.53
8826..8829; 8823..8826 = -1.97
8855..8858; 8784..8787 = -1.70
